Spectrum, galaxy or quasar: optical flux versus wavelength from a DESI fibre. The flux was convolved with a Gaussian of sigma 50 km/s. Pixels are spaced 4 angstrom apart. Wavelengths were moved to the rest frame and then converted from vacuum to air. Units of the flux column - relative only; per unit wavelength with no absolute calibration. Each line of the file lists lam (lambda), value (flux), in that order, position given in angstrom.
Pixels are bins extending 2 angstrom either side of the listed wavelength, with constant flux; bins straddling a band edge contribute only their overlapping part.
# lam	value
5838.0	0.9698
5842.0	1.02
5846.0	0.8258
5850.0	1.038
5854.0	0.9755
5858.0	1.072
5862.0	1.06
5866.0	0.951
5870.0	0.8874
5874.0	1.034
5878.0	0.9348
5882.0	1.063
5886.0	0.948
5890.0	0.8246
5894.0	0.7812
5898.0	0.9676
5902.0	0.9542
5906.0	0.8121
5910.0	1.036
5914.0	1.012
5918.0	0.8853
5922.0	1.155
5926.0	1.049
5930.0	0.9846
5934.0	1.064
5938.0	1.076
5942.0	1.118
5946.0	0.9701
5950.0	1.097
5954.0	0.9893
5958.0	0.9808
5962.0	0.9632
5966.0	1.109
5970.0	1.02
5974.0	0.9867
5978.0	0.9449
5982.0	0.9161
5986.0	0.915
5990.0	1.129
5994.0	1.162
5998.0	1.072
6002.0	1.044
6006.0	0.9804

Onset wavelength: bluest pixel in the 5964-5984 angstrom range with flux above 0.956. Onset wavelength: 5966.0 angstrom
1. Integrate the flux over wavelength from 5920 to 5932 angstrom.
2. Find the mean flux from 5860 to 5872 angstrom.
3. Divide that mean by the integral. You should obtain 0.0757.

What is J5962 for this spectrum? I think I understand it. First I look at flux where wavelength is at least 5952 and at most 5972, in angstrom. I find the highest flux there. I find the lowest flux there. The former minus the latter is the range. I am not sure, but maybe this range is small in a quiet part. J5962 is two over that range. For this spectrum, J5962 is 14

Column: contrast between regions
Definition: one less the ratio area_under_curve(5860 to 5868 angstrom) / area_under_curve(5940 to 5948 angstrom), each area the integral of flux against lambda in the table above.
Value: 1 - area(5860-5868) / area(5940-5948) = 0.037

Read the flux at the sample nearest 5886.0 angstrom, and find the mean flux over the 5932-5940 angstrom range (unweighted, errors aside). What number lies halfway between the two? 1.01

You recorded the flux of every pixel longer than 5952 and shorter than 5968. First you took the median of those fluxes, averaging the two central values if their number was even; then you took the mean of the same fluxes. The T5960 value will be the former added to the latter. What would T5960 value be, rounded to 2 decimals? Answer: 2.00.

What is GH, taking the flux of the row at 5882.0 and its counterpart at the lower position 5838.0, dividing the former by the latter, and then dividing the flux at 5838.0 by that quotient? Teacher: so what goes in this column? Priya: 0.88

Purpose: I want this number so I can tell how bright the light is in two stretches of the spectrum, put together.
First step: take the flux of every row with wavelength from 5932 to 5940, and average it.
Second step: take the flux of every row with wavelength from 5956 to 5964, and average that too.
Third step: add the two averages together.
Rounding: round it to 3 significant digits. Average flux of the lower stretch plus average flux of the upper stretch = 2.04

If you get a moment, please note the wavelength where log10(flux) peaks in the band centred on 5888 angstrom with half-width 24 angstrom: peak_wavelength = 5882.0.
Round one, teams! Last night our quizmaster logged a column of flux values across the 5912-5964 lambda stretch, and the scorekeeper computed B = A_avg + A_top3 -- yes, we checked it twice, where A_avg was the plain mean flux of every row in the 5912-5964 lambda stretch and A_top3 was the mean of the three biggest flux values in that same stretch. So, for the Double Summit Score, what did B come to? 2.15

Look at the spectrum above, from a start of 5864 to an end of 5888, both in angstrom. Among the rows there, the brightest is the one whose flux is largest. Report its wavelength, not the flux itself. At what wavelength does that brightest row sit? 5882.0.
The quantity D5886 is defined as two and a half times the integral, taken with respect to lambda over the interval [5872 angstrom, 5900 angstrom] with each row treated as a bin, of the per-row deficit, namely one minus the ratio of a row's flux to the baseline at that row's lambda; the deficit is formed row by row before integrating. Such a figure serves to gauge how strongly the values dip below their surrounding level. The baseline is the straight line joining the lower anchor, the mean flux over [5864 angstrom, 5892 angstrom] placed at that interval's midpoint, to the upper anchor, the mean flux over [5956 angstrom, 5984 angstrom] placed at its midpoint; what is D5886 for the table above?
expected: 1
